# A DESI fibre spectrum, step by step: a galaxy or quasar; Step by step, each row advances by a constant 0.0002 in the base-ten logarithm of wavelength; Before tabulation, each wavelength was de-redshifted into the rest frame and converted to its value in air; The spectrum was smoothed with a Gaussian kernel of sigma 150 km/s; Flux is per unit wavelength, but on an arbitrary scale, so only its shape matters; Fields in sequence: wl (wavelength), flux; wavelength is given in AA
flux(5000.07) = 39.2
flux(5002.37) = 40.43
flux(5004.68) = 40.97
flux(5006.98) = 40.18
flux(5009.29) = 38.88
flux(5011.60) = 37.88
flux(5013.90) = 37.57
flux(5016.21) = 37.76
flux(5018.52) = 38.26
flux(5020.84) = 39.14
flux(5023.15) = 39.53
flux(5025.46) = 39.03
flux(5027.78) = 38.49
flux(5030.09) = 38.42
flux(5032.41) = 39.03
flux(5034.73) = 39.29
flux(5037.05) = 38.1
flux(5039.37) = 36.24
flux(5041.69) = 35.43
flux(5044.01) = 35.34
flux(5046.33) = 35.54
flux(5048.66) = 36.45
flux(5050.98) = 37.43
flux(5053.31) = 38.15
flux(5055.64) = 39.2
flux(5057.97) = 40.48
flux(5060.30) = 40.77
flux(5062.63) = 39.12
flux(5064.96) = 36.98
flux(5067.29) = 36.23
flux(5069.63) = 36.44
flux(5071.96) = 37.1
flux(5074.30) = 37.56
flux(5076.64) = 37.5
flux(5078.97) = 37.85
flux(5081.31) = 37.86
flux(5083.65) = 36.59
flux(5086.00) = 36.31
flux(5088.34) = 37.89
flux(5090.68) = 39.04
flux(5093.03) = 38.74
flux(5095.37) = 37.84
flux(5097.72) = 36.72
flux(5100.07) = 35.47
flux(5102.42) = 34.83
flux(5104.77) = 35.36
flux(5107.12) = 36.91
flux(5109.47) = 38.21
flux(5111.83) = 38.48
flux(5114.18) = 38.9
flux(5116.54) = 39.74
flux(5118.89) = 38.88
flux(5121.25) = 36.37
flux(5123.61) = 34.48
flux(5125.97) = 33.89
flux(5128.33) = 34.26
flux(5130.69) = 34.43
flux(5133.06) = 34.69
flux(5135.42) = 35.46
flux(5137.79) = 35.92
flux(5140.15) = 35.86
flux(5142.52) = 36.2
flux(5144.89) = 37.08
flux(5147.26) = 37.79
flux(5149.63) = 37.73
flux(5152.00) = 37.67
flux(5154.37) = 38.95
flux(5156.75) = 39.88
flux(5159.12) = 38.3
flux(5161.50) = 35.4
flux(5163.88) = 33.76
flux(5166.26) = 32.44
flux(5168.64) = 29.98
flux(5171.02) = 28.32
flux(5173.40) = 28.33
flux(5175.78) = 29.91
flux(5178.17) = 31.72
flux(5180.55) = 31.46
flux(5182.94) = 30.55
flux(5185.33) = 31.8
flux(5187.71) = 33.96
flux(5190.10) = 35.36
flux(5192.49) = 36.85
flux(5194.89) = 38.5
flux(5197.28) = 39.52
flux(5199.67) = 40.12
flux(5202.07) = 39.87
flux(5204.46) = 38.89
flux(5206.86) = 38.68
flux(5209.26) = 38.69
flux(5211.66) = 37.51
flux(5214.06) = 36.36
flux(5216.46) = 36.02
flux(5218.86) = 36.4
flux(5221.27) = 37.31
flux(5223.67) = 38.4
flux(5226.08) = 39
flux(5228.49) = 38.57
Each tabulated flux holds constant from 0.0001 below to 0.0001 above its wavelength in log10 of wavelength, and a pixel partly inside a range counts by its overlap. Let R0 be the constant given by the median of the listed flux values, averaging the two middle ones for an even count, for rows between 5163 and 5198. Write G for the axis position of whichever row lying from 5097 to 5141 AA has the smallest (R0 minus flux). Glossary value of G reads 5116.54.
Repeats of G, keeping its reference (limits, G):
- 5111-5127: 5116.54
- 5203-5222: 5204.46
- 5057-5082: 5060.30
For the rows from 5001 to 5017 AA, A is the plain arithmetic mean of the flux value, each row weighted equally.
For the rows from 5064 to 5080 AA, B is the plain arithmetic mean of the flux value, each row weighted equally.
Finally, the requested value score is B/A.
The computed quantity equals 0.949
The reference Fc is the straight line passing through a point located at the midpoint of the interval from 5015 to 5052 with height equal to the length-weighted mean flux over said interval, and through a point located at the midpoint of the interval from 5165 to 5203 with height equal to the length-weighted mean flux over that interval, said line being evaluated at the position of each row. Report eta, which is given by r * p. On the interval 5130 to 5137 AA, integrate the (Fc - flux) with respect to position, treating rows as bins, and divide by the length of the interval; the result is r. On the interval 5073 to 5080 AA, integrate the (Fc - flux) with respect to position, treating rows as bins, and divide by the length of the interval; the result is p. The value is 0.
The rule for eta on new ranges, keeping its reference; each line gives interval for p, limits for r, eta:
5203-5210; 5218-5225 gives 28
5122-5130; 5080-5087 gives -1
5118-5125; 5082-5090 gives 1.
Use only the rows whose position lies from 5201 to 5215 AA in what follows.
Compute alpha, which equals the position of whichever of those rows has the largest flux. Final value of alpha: 5202.07 AA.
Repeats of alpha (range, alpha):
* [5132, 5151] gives 5147.26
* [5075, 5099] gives 5090.68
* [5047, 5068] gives 5060.30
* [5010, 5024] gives 5023.15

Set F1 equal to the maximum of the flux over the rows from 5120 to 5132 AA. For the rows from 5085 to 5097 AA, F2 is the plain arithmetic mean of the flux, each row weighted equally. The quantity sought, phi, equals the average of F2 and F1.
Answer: 37.2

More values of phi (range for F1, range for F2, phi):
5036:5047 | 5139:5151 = 37.5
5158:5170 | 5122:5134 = 36.3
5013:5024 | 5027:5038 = 39.1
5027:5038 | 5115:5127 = 38.0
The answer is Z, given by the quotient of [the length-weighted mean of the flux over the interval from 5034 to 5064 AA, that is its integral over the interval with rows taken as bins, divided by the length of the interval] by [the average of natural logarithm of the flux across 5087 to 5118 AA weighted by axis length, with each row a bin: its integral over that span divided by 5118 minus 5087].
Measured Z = 10.4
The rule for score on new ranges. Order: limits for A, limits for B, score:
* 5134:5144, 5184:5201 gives 1.020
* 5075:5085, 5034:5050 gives 0.978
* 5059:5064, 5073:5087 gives 0.933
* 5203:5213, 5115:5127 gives 0.954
